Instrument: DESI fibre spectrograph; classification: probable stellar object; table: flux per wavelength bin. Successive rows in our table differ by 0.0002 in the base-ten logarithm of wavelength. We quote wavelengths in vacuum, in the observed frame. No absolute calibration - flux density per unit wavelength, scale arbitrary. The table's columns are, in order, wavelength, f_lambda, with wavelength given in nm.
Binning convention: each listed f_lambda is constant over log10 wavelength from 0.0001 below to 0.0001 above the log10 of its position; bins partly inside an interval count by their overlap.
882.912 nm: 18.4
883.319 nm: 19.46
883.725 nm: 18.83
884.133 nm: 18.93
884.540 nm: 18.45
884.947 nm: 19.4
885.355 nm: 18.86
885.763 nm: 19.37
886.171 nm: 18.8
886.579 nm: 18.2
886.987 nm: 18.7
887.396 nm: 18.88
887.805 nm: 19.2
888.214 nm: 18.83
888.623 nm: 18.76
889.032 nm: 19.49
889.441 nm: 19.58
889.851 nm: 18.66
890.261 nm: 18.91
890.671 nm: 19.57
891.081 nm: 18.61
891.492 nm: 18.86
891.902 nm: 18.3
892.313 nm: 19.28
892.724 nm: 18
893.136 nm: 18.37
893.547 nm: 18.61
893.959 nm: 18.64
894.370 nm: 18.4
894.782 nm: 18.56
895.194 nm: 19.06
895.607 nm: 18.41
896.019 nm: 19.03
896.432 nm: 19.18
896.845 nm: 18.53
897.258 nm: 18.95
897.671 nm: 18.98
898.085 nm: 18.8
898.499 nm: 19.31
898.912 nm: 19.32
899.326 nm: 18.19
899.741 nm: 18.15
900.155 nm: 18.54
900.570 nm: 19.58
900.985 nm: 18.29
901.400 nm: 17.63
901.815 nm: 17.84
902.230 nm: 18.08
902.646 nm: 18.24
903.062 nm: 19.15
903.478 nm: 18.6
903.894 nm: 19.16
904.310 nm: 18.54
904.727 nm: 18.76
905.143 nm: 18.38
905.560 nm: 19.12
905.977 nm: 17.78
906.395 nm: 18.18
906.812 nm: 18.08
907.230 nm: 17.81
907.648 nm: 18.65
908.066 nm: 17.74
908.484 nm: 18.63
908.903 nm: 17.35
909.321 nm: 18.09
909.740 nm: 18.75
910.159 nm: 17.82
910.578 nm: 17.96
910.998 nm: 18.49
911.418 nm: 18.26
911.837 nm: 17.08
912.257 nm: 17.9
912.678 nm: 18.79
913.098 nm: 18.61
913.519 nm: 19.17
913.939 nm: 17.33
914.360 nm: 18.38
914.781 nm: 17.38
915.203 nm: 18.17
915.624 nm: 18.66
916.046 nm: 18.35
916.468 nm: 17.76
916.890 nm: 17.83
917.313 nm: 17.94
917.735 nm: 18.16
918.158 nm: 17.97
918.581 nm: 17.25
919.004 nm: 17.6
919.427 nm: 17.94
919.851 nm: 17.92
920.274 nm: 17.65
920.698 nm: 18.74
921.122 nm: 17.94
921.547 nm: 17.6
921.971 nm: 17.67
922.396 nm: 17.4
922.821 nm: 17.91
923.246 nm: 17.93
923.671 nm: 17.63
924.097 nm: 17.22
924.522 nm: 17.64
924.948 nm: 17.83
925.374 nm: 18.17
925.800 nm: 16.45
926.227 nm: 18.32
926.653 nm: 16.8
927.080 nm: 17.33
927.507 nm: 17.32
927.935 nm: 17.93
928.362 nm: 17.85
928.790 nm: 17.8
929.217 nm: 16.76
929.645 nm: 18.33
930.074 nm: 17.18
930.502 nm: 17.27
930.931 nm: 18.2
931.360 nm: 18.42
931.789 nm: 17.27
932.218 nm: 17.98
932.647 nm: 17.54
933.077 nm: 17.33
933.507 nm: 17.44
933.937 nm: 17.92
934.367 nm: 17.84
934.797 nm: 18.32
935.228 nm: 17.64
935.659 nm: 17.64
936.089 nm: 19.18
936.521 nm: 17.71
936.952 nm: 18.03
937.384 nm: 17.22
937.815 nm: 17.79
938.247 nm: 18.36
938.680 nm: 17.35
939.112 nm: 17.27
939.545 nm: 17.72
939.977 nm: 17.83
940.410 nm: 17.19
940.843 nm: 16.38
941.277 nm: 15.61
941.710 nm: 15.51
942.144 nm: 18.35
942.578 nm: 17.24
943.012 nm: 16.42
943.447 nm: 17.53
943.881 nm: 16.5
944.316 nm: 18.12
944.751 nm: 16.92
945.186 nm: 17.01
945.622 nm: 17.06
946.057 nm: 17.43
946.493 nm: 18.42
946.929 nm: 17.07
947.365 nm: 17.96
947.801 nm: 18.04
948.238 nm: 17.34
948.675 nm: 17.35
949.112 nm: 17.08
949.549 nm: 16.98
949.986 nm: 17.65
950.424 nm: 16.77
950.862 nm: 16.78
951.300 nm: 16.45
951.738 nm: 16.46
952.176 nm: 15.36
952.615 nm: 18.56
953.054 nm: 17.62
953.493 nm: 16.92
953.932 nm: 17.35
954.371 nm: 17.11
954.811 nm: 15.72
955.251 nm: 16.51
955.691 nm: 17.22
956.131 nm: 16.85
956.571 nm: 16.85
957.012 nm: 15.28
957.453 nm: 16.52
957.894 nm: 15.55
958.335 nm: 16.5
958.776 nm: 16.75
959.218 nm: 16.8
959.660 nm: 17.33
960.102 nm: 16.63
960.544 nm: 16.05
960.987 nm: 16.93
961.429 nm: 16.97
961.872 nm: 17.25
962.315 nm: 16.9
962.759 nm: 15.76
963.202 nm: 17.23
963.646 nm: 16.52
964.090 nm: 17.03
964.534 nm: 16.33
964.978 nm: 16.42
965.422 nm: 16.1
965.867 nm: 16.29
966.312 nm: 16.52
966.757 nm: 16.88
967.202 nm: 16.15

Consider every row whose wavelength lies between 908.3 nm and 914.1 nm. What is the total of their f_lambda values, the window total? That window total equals 254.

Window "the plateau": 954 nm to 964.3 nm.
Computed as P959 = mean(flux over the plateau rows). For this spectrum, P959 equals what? 16.6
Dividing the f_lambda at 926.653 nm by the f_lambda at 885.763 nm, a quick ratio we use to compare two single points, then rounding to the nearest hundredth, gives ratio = 0.87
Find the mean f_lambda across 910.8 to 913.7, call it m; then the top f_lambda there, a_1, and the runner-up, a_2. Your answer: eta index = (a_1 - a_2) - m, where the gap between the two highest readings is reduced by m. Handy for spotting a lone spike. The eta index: -17.9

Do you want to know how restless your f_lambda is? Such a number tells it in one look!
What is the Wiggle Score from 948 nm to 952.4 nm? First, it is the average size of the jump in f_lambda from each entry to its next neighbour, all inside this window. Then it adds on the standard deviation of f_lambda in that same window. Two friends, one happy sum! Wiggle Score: 1.0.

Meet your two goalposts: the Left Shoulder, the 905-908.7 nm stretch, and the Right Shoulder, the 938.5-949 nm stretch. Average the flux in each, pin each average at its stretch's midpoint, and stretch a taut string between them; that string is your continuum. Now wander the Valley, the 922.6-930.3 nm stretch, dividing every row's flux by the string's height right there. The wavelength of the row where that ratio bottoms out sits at 925.800 nm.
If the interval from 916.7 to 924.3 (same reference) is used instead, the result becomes 918.581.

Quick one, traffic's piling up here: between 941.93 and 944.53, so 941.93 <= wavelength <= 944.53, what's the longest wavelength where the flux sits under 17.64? 943.881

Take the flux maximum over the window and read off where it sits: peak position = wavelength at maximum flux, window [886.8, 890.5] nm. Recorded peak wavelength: 889.441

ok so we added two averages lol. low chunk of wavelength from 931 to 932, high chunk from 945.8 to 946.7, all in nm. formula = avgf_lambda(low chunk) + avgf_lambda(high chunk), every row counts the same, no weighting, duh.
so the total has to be 35.8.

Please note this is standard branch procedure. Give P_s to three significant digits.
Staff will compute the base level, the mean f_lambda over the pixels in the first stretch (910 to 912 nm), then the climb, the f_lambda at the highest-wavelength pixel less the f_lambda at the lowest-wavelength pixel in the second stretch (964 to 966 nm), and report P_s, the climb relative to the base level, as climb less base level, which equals -18.7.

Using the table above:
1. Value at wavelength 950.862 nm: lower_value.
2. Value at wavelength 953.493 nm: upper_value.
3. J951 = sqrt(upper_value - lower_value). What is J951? 0.4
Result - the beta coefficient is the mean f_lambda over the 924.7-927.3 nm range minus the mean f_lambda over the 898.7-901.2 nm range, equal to -1.2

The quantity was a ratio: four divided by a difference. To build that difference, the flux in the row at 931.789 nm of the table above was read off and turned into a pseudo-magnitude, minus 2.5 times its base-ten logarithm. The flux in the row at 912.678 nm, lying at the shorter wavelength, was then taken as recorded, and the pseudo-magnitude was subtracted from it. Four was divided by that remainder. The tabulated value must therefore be 0.183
